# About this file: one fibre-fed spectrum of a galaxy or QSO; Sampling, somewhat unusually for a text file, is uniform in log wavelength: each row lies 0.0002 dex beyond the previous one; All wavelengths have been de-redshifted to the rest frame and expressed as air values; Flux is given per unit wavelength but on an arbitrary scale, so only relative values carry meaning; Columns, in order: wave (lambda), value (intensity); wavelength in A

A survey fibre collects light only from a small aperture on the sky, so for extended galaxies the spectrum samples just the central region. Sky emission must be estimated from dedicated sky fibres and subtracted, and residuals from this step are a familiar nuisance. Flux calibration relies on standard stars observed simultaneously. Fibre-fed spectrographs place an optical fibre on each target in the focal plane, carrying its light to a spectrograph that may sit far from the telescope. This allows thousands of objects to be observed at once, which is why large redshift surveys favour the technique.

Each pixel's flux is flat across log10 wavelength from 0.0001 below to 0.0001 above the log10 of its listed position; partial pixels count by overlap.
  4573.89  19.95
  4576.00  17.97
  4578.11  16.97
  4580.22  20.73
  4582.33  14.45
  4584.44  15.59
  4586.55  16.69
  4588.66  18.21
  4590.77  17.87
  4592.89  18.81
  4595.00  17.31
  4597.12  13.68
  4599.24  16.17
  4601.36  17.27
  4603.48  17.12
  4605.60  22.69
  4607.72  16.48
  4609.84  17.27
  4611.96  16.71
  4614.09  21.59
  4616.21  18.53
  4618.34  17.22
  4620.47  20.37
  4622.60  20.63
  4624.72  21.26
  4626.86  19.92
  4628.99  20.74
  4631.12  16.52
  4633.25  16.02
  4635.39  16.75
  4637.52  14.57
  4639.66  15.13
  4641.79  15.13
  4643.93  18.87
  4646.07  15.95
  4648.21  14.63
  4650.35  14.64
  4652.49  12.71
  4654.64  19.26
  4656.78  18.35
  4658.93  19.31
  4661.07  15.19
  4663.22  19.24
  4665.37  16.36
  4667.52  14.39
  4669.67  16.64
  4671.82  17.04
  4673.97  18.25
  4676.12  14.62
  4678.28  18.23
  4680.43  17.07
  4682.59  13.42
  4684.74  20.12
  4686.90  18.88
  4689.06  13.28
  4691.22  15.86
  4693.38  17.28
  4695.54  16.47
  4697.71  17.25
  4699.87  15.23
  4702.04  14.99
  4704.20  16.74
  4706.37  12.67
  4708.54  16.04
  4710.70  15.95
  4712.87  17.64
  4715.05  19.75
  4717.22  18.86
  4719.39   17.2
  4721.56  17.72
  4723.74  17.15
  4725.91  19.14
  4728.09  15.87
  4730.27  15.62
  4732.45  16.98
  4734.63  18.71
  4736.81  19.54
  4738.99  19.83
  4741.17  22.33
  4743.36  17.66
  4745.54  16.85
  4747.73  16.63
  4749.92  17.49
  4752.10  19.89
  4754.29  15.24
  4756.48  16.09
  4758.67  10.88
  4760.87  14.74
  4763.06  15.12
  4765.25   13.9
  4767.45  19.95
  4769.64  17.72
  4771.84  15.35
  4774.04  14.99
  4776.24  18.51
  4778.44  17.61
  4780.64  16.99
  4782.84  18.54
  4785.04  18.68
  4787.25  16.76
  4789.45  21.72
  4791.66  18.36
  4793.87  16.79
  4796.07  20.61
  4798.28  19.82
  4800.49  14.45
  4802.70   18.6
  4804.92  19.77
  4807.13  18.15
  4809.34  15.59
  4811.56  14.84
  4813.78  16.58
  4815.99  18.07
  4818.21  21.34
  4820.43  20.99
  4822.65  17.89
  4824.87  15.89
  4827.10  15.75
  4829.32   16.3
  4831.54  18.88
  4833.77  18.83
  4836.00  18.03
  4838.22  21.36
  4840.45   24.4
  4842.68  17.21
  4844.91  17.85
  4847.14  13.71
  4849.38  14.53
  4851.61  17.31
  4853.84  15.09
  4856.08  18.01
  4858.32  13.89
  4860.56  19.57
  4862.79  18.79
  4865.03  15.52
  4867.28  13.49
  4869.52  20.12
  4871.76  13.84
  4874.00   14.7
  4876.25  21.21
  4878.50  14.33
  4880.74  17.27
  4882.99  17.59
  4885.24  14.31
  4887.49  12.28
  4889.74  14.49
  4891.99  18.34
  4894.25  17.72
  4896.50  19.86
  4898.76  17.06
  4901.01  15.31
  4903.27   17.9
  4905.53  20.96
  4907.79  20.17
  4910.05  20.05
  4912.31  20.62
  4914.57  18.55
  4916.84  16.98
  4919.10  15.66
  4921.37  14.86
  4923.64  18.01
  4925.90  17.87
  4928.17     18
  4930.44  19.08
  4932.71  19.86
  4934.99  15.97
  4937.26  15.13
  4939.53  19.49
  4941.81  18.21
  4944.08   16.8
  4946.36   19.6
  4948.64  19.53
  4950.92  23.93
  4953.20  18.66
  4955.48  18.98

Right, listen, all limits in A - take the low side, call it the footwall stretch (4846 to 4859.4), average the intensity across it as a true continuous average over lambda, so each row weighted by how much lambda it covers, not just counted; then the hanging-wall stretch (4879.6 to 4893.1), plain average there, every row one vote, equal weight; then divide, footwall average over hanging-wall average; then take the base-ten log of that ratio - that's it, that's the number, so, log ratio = -0.01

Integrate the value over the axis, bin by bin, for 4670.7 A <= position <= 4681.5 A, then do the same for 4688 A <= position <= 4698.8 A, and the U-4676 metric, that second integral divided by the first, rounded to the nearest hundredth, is 0.94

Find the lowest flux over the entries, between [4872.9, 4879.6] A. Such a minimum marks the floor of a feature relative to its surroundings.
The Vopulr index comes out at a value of 14.33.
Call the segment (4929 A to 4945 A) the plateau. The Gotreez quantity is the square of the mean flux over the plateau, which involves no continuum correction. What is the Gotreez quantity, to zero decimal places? 317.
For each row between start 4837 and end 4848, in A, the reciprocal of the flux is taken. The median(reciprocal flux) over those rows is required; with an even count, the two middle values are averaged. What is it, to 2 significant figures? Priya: 0.056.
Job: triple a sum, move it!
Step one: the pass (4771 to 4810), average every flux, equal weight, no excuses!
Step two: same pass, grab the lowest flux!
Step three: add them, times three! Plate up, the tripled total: 97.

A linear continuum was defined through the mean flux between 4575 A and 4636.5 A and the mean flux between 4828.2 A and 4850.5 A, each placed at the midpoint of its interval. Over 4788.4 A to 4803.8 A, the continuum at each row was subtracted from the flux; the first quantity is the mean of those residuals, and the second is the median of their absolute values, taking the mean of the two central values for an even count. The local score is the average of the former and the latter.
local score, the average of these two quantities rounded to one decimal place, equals 1.1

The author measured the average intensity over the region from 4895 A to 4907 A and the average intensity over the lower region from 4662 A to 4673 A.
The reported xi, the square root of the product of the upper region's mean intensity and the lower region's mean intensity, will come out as 17.5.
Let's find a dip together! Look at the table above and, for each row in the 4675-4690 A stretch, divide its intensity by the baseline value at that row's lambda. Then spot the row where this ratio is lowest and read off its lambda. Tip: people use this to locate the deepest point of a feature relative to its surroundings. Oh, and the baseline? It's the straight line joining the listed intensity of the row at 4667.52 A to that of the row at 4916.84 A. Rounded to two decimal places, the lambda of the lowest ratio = 4689.06 A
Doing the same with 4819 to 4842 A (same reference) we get 4827.10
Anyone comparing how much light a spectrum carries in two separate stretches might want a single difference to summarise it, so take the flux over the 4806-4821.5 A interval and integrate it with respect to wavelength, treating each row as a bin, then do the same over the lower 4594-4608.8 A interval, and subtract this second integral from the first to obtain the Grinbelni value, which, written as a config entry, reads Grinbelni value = 23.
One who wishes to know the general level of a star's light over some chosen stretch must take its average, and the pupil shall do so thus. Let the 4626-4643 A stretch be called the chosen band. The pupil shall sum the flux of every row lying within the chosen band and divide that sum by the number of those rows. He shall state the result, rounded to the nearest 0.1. 16.8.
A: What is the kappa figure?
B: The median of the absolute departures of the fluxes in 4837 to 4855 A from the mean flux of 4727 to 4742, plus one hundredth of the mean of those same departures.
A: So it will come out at 3.2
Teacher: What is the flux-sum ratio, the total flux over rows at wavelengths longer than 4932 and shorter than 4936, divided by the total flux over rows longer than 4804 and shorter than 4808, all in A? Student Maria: 0.94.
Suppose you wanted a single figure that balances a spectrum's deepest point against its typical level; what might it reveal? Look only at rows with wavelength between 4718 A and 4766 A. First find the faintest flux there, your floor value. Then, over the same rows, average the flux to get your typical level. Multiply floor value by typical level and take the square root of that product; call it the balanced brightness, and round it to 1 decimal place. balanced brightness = 13.6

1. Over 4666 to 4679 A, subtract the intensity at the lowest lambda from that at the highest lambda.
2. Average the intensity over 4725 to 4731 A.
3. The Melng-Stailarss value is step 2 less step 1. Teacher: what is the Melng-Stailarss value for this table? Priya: 13.0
